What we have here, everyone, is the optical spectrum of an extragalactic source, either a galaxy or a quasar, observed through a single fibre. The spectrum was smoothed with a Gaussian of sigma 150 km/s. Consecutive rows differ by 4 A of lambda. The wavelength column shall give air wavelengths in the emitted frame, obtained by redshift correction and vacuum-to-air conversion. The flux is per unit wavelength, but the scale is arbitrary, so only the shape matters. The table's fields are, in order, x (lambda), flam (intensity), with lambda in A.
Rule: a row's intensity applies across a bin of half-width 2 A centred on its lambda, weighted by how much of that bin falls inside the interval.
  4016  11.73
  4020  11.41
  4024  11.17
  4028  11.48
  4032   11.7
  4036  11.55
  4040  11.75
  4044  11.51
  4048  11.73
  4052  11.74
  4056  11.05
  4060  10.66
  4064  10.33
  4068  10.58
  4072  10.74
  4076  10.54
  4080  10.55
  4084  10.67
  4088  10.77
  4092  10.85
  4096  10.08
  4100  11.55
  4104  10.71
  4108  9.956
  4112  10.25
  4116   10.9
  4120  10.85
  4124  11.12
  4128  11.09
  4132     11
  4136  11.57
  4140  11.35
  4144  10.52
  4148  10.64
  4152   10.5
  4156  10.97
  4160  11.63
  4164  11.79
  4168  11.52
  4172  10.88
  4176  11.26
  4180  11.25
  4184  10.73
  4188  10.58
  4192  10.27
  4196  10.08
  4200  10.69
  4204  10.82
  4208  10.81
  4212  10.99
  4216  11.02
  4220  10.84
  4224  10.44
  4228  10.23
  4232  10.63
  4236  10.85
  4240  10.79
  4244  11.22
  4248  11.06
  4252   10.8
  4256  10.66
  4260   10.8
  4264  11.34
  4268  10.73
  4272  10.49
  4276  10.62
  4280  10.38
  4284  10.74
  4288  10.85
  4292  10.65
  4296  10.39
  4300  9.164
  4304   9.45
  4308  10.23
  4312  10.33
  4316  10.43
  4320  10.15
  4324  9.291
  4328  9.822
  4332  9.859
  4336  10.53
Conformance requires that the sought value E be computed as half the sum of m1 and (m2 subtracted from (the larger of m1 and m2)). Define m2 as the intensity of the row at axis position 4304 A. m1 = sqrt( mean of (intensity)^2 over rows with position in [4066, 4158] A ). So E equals 6.1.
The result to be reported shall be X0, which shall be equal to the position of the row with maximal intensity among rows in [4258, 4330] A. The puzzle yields 4264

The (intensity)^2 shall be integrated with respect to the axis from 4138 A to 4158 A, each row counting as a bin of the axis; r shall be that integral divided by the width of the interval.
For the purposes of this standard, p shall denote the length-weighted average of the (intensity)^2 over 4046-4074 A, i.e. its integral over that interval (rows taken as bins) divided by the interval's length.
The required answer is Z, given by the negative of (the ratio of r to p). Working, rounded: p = 121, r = 117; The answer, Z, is -0.97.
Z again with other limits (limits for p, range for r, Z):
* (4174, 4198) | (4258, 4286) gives -1.01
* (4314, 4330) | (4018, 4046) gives -1.34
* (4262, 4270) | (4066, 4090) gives -0.93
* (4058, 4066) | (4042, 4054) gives -1.23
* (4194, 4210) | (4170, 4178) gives -1.09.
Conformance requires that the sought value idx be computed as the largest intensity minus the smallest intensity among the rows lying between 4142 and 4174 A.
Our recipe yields 1.3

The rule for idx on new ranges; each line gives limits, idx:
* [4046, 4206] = 1.8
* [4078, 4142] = 1.6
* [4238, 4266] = 0.7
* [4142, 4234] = 1.7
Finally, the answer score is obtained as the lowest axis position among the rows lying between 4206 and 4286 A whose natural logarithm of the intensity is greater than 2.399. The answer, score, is 4216 A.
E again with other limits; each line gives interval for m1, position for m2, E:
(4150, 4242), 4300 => 6.3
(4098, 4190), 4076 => 5.7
